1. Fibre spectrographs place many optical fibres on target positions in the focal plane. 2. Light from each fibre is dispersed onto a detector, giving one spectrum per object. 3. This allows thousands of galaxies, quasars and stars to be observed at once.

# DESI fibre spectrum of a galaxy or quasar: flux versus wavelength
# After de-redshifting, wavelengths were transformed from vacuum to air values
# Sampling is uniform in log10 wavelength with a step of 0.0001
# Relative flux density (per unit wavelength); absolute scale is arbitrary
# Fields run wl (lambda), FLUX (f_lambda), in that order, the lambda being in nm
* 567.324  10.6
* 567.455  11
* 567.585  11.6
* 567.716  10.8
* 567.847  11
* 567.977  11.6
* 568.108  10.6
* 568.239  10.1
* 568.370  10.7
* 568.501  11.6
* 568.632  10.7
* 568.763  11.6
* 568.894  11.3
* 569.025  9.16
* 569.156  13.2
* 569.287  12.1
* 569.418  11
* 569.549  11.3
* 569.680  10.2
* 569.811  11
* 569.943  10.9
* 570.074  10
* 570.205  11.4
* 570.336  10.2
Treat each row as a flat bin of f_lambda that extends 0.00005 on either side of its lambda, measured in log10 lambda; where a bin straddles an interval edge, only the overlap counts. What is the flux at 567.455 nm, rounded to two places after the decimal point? 11.00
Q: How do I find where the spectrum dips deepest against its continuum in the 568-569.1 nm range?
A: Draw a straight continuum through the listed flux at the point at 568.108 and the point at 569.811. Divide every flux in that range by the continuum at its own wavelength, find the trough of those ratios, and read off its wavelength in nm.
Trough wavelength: 569.025 nm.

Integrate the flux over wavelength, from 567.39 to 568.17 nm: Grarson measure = 8.7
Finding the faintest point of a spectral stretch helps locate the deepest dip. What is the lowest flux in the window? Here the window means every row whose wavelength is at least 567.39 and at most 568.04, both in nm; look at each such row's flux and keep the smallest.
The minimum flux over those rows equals 10.8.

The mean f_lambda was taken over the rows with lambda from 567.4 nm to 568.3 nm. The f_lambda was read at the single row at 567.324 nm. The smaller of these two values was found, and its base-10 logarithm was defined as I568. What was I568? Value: 1.03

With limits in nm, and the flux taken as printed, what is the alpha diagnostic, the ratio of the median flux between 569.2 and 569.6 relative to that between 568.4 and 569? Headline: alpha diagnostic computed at 0.99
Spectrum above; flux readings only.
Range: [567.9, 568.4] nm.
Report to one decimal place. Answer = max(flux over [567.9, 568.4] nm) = 11.6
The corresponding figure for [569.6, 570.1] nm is 11.0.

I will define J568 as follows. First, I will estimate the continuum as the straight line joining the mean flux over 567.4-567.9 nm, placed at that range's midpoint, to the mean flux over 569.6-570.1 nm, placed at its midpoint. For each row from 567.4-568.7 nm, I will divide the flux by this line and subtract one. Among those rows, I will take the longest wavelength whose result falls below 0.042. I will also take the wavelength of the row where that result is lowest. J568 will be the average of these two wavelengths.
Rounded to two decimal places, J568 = 568.44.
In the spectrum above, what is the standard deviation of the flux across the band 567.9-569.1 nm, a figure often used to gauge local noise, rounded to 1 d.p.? 0.8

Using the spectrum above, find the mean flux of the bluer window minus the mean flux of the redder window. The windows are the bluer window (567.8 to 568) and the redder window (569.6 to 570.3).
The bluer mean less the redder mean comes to 0.6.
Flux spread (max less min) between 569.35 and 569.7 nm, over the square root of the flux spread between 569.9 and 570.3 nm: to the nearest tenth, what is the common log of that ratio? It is 0.0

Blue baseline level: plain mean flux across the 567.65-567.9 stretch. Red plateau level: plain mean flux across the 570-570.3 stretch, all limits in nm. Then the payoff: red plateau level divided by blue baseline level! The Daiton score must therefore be 0.98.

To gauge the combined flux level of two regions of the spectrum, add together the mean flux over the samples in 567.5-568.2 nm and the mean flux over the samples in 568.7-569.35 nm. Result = 22.6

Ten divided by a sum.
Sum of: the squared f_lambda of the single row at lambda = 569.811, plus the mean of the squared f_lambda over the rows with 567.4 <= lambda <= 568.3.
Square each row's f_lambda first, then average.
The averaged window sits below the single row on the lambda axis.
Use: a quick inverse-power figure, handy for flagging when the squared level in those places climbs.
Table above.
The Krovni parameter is 0.0414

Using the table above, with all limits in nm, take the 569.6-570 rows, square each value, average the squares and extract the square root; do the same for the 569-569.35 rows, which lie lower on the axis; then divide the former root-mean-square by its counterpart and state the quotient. 0.92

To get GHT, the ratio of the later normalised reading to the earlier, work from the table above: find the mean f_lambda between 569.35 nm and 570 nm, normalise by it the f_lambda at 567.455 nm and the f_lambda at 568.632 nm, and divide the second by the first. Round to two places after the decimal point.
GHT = 0.97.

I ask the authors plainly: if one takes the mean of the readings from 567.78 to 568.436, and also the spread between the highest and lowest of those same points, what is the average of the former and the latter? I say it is 6.15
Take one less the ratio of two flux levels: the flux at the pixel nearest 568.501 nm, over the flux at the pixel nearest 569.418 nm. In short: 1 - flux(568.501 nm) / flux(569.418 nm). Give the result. -0.05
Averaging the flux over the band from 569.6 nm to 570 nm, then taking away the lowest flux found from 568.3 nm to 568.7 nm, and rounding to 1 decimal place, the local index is 0.0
